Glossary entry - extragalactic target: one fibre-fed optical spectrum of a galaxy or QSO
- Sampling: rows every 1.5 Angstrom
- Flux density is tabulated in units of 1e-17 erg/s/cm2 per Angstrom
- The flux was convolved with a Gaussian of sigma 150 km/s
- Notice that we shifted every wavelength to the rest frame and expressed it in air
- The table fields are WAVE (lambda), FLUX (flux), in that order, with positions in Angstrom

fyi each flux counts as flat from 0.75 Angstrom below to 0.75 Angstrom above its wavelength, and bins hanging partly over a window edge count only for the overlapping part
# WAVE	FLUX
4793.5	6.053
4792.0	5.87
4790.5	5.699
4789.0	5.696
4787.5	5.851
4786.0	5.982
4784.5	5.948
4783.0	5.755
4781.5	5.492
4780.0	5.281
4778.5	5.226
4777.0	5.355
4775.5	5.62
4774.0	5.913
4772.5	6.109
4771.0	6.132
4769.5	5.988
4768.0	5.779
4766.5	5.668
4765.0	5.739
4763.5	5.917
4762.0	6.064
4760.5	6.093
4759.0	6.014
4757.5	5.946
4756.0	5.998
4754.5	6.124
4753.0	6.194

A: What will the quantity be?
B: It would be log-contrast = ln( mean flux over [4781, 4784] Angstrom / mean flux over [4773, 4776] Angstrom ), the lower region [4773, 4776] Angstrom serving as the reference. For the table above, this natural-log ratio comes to -0.025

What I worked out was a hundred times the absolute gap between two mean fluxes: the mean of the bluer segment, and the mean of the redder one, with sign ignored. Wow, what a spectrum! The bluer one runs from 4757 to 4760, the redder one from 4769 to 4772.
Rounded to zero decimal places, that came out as 8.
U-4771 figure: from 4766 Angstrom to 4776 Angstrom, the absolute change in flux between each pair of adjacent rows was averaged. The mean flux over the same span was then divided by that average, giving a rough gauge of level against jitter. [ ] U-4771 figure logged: 36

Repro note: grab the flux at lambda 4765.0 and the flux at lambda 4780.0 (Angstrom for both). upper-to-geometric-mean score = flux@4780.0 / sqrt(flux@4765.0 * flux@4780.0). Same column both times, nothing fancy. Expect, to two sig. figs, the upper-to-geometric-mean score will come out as 0.96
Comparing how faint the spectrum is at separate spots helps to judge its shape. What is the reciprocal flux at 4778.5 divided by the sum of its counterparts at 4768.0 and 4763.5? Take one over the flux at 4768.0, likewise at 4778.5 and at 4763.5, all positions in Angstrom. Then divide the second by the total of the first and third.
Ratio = 0.56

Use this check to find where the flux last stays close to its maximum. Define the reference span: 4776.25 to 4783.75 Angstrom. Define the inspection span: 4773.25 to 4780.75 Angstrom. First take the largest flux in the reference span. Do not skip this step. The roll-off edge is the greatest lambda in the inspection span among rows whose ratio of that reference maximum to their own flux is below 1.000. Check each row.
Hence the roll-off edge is 4774.0 Angstrom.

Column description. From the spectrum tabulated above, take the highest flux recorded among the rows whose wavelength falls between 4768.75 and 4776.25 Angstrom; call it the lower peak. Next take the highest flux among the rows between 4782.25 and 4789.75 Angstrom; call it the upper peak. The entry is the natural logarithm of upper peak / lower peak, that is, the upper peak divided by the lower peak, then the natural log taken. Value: -0.025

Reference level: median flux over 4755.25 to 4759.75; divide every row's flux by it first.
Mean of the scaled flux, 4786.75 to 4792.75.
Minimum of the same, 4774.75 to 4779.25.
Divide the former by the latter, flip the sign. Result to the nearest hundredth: -1.11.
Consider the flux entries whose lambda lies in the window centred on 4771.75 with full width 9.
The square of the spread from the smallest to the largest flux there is 0.26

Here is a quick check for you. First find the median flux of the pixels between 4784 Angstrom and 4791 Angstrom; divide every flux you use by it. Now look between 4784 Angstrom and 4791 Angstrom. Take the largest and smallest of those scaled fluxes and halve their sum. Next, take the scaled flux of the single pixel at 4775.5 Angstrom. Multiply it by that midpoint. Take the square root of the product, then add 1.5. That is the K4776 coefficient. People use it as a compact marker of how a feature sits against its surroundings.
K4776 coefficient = 2.48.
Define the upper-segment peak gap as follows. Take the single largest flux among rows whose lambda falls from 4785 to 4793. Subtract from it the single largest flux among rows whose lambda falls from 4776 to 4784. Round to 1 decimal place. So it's 0.2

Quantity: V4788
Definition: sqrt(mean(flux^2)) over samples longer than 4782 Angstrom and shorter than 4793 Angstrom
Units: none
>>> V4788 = 5.8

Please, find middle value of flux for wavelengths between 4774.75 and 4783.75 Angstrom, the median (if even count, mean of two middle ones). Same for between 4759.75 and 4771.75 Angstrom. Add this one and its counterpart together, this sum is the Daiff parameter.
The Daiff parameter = 11.4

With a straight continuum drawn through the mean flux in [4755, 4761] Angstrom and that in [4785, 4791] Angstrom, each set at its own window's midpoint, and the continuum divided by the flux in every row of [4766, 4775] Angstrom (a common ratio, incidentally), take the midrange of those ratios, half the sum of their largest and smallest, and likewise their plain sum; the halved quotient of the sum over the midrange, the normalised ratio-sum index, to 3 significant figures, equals 2.98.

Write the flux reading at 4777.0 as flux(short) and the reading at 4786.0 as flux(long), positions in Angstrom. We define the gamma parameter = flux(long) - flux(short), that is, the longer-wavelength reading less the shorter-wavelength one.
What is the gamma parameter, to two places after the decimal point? 0.63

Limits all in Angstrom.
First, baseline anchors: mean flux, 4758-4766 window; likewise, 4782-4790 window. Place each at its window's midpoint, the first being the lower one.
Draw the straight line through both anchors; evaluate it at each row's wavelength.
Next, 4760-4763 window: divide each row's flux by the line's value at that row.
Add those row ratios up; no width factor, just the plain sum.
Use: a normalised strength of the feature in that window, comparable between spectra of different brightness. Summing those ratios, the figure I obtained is 2.04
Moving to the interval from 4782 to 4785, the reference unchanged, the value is 2.00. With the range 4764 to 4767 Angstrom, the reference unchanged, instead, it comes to 1.92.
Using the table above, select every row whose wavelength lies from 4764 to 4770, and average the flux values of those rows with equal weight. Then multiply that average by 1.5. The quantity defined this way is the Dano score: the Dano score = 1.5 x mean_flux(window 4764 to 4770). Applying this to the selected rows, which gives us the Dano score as 8.69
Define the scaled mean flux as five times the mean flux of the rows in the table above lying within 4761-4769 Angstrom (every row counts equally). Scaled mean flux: 29.2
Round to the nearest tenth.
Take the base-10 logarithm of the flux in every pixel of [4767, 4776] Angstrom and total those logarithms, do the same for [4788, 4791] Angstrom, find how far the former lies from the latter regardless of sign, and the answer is 3.1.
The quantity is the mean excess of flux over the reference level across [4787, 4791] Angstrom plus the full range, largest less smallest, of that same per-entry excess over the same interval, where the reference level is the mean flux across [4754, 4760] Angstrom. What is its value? -0.12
